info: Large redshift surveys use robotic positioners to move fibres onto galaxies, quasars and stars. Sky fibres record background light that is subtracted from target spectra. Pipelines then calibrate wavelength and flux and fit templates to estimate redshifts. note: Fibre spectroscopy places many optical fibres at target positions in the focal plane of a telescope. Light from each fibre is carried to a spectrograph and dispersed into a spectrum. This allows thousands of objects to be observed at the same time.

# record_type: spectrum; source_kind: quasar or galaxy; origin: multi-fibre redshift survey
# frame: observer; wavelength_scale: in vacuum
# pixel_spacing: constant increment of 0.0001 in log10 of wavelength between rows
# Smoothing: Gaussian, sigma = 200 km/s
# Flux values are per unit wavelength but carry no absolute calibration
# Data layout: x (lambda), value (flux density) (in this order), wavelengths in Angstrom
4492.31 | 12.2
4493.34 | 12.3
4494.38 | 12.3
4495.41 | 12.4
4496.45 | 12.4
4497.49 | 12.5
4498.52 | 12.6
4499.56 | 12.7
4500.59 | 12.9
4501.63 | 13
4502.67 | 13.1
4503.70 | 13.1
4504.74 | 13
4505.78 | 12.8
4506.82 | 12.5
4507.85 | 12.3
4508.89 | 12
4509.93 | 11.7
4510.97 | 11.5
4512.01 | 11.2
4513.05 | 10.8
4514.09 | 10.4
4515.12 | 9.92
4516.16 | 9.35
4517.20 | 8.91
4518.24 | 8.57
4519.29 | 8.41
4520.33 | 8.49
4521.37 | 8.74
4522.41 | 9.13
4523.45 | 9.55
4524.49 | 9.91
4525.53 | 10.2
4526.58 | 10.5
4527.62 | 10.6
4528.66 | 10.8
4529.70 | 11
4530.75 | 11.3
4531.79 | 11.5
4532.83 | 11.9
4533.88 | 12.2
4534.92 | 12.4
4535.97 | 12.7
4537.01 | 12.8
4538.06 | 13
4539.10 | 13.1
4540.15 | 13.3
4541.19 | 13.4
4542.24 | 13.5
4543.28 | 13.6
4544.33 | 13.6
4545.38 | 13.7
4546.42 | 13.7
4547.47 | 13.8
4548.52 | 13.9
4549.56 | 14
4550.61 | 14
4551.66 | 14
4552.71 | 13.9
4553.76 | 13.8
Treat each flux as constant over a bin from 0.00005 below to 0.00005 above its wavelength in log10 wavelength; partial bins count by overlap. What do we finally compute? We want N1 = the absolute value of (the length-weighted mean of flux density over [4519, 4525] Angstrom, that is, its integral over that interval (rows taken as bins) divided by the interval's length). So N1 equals 9.1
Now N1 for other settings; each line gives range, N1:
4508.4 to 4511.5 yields 11.7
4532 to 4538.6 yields 12.5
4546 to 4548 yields 13.7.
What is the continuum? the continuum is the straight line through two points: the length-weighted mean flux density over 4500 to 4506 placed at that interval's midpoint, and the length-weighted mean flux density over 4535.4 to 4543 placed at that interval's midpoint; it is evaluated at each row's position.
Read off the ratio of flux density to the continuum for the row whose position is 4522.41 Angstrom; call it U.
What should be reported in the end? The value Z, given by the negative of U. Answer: -0.70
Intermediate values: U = 0.70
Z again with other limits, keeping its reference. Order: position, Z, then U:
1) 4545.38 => -1.04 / 1.04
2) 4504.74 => -1.00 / 1.00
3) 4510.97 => -0.88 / 0.88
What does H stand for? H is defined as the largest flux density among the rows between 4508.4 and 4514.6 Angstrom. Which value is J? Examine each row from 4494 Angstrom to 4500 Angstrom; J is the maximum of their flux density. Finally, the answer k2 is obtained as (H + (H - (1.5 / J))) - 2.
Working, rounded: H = 12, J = 12.7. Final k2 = 21.9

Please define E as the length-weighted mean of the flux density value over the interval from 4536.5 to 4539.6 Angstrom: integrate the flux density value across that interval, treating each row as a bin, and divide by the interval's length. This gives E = 13.0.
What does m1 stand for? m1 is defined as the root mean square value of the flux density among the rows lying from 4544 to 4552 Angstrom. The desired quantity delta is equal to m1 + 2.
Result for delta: 15.8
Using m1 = 13.8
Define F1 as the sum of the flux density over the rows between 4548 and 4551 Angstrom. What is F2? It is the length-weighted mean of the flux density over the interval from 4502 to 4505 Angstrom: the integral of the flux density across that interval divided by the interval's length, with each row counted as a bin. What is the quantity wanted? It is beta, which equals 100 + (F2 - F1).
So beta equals 71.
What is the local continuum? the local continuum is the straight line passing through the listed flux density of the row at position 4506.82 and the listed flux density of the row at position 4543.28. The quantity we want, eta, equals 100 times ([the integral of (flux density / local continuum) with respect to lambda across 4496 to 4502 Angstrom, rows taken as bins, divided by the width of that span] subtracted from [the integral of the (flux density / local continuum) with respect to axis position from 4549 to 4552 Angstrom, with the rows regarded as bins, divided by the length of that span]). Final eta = -2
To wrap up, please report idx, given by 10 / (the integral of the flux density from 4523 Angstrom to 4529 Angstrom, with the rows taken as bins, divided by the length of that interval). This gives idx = 0.98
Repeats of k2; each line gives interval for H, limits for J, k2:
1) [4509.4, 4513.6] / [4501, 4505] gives 21.3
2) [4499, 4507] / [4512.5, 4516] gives 24.1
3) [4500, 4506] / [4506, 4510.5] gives 24.1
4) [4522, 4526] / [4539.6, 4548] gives 18.3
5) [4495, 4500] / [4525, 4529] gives 23.3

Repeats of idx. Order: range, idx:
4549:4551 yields 0.71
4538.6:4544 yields 0.75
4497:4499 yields 0.79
